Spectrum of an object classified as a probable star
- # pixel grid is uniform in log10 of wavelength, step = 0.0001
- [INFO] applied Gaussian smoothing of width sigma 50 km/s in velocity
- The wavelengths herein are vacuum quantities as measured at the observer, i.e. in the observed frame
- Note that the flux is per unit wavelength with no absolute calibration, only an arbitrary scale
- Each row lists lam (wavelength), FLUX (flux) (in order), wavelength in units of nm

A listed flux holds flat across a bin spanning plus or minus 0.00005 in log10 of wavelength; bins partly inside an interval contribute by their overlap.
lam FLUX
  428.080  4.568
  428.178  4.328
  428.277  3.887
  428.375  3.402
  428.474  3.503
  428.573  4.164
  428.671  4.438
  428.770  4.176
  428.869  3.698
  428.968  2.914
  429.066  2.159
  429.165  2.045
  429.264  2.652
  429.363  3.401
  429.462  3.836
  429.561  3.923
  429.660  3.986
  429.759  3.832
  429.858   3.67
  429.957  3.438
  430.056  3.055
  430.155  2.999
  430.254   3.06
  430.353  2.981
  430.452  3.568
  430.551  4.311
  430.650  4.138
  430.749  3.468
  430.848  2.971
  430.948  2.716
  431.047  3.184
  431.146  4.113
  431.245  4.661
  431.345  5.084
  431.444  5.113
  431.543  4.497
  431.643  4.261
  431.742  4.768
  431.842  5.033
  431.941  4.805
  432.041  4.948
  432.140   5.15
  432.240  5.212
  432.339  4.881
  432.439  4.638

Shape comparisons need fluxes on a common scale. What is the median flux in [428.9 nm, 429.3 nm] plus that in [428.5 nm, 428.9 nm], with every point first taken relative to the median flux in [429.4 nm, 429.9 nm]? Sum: 1.7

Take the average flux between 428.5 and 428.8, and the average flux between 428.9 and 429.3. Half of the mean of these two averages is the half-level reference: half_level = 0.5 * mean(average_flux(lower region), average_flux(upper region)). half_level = 1.68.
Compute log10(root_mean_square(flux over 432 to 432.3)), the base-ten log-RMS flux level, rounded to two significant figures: 0.71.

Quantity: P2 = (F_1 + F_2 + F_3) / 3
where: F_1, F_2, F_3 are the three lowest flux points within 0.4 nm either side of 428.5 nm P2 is 3.53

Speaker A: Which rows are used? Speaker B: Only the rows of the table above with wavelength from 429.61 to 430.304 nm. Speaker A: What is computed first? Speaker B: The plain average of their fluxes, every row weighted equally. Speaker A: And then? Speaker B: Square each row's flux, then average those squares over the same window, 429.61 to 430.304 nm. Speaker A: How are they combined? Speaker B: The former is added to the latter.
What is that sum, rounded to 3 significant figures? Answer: 15.4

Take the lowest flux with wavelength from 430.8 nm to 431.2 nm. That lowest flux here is 2.716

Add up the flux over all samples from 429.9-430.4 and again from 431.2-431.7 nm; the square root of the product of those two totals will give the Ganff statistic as 19.2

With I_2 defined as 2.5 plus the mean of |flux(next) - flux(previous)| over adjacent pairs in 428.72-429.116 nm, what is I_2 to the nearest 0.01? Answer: 3.17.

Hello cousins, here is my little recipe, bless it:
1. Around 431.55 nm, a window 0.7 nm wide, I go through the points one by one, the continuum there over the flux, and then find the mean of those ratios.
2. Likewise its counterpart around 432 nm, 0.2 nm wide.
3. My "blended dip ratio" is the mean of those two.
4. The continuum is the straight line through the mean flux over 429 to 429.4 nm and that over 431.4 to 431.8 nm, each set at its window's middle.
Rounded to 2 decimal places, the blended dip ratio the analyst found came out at 1.00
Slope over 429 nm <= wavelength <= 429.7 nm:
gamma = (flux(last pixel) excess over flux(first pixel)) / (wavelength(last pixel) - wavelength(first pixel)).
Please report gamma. 3.1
